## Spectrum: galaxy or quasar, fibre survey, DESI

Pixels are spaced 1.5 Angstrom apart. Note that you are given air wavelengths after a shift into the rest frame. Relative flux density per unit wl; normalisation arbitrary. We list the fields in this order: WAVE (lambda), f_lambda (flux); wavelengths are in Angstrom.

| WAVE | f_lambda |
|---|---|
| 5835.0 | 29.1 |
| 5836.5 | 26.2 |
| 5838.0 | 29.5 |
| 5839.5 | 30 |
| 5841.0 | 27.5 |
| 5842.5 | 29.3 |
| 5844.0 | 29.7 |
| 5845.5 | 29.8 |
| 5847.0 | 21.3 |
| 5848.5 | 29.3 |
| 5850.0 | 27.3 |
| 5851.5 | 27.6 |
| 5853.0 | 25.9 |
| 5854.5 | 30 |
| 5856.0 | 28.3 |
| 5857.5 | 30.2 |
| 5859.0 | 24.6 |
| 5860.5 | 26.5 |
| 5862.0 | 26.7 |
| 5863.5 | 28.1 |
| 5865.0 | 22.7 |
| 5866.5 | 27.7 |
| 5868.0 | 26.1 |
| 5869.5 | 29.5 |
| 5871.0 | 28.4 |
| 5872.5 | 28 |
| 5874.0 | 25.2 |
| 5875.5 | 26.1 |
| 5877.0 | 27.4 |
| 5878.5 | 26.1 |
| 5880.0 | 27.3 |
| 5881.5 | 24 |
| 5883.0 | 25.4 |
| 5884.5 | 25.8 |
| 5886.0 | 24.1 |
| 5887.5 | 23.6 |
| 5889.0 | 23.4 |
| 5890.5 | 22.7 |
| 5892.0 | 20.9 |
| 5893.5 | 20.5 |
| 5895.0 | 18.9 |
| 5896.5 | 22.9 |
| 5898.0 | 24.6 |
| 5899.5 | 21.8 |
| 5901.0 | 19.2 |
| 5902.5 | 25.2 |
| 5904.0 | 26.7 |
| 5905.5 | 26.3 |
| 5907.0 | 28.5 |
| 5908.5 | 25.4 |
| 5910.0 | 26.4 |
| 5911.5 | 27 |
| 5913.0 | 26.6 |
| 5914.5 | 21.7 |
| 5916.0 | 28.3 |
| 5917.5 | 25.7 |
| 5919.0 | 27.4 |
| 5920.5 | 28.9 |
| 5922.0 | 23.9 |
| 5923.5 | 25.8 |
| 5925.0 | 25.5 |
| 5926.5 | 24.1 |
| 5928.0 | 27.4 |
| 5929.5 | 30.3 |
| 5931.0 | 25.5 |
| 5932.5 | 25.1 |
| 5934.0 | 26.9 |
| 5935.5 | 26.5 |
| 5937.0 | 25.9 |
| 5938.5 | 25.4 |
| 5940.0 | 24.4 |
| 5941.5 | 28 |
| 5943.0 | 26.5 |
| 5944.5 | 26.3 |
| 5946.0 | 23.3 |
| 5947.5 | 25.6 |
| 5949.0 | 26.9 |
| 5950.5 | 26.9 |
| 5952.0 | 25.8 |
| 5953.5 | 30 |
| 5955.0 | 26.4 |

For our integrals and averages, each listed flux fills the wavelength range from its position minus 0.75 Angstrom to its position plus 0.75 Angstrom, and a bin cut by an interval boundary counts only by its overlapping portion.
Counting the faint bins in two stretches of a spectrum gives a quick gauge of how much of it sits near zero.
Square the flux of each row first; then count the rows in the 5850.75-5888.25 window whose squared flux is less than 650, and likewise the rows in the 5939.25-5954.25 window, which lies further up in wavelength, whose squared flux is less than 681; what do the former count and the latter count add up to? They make 11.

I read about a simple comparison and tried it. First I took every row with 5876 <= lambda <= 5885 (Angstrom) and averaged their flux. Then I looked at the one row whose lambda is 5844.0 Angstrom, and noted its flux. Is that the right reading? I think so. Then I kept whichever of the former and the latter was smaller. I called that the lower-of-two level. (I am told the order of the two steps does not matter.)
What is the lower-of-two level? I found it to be 26.0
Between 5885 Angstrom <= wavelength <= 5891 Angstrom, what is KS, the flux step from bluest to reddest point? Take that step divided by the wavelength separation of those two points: -0.31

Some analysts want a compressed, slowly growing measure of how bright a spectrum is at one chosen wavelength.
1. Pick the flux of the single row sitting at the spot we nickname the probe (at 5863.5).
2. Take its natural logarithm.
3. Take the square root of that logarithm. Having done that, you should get 1.83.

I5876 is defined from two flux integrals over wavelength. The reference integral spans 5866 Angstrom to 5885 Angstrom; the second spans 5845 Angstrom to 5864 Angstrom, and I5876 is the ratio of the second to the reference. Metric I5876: 1.02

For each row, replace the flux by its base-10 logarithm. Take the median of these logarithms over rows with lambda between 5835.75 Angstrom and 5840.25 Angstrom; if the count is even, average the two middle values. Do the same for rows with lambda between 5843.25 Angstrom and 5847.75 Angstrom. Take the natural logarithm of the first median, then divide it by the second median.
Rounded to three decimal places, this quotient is 0.262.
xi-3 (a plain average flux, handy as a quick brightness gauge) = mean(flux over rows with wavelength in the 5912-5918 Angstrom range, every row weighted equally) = 25.6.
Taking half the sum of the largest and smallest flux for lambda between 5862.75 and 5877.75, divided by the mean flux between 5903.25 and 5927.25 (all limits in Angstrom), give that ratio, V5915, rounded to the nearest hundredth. 1.00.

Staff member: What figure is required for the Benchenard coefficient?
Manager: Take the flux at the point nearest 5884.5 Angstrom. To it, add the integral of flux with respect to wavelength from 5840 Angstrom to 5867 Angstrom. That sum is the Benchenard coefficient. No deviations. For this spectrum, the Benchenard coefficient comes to 765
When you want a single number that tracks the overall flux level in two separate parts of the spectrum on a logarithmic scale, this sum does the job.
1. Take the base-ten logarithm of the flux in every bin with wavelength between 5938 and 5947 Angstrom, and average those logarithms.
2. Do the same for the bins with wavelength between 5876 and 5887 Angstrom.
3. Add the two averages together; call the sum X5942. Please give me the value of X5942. 2.818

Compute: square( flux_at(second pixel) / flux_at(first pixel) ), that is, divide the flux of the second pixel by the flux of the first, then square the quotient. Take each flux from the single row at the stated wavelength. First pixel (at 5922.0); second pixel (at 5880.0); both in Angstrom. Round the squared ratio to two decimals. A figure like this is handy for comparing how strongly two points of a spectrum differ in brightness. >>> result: 1.30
